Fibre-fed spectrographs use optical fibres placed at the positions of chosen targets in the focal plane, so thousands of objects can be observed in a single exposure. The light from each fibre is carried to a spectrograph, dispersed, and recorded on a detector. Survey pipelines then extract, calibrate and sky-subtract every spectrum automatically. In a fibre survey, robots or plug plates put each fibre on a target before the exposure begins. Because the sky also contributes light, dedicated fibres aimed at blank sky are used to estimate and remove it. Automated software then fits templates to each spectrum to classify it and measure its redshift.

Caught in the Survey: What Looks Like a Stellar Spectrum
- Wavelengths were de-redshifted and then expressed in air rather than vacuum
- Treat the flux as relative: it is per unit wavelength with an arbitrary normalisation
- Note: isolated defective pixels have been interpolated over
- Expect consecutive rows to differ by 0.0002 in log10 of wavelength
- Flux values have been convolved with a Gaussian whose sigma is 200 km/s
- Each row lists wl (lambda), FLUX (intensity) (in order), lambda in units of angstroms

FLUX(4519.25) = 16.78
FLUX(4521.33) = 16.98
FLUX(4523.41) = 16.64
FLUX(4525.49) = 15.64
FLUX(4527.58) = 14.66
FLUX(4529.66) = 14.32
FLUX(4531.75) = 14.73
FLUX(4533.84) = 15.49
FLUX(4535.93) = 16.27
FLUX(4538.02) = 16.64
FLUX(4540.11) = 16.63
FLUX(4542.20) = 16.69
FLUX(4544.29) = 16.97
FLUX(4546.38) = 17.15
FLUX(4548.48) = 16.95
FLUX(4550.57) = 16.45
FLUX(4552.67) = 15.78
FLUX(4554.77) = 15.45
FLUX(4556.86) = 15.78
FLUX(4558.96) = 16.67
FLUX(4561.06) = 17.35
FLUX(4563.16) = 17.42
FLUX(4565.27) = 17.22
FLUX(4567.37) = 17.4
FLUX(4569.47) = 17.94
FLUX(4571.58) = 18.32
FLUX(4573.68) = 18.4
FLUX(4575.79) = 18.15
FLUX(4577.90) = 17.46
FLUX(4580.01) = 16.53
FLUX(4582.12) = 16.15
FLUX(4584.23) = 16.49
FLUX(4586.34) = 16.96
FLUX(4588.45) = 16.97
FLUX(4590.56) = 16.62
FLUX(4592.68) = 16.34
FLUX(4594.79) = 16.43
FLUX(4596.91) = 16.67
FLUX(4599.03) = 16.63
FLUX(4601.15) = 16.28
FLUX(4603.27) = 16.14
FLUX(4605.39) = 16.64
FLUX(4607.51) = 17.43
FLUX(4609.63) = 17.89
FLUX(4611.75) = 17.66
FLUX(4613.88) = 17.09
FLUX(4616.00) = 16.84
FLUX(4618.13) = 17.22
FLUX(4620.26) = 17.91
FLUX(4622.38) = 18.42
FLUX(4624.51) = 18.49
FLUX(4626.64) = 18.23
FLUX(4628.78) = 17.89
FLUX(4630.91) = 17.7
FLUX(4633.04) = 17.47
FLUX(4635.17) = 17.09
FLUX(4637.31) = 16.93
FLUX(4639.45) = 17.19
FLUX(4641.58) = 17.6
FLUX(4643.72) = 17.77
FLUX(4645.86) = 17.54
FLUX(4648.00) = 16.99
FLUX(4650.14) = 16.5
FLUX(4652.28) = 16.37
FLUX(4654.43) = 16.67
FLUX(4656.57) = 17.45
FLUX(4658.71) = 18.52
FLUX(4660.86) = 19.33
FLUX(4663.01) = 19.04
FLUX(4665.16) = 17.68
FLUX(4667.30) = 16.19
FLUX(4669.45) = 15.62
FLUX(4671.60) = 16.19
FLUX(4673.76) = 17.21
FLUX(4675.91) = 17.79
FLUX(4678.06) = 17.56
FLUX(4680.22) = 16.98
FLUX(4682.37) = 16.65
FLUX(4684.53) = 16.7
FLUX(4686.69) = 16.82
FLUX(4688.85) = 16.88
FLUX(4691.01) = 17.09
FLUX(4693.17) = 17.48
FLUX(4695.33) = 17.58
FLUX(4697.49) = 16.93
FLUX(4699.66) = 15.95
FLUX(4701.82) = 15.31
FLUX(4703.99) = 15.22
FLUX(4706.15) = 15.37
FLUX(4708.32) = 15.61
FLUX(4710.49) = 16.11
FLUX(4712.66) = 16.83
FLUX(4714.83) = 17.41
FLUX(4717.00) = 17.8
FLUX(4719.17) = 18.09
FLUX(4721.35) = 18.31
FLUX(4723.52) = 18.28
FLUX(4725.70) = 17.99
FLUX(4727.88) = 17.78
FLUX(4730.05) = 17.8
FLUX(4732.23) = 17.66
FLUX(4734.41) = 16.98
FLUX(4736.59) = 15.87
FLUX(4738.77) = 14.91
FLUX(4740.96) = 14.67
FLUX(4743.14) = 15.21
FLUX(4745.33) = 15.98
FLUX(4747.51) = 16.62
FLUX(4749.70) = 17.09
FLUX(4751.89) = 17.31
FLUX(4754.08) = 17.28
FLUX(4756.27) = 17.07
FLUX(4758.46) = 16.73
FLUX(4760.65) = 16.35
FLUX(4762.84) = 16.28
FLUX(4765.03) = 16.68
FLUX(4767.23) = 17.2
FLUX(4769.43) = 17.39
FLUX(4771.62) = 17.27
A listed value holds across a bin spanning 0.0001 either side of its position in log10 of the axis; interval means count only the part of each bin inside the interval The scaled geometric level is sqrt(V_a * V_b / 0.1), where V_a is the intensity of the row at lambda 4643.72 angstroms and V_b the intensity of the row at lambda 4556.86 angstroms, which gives 53.0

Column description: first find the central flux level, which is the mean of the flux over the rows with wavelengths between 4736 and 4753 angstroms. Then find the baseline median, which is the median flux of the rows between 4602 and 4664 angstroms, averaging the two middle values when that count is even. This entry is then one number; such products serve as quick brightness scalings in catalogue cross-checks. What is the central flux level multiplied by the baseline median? 279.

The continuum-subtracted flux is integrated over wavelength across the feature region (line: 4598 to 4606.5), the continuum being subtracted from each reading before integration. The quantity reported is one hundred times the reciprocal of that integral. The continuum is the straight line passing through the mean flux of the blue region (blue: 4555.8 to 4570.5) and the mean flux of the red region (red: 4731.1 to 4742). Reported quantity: -27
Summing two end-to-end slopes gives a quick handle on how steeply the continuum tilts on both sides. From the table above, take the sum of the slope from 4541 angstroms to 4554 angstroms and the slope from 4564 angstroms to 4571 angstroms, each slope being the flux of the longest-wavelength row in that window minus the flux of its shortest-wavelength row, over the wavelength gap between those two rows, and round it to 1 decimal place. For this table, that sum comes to 0.1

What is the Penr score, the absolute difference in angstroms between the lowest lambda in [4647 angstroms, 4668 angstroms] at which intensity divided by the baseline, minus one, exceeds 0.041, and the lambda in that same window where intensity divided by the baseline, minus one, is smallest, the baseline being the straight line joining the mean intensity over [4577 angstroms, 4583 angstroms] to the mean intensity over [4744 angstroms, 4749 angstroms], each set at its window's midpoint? 10.7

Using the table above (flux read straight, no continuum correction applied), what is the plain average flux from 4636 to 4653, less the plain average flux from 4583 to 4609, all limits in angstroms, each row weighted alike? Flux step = 0.5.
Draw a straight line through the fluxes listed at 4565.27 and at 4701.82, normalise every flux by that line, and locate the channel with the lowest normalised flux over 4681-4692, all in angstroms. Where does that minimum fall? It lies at 4682.37 angstroms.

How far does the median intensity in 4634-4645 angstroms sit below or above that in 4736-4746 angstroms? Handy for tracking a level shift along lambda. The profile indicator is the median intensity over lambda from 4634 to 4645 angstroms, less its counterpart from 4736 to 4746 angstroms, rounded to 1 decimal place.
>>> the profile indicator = 2.0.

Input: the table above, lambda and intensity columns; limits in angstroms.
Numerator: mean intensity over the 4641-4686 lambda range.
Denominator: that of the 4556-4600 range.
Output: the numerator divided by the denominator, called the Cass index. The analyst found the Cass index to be 1.01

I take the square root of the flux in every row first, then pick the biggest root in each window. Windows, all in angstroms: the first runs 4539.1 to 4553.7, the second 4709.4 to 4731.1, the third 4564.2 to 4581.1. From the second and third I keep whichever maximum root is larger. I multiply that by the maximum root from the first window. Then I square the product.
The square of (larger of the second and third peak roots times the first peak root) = 316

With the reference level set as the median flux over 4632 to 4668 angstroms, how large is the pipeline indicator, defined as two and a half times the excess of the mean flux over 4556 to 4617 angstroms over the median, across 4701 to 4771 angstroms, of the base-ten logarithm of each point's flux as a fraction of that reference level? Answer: 42.6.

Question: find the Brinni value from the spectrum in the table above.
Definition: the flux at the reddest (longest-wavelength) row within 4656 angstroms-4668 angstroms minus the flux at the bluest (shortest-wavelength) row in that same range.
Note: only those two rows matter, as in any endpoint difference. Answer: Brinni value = -1.3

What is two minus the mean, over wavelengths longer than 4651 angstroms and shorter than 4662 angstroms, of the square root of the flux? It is -2.20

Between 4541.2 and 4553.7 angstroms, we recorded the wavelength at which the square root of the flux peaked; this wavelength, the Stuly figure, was 4546.38 angstroms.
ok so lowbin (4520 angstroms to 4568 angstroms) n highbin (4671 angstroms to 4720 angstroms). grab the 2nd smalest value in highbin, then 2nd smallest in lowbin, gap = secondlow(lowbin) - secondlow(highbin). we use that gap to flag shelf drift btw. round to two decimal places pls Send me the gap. -0.65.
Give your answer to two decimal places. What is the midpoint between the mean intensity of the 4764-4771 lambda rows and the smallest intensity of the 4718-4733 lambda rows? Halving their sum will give 17.38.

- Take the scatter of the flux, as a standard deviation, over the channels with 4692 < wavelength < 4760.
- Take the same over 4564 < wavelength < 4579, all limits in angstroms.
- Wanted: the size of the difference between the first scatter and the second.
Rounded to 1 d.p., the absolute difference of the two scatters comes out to 0.6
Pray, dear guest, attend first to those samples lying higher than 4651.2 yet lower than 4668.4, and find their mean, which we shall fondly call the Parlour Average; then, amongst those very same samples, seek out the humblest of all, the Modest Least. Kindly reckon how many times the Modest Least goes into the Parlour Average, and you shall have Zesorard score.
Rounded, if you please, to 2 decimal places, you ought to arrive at 1.09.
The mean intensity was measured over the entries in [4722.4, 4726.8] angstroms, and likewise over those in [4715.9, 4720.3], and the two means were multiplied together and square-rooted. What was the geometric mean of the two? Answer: 18.0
